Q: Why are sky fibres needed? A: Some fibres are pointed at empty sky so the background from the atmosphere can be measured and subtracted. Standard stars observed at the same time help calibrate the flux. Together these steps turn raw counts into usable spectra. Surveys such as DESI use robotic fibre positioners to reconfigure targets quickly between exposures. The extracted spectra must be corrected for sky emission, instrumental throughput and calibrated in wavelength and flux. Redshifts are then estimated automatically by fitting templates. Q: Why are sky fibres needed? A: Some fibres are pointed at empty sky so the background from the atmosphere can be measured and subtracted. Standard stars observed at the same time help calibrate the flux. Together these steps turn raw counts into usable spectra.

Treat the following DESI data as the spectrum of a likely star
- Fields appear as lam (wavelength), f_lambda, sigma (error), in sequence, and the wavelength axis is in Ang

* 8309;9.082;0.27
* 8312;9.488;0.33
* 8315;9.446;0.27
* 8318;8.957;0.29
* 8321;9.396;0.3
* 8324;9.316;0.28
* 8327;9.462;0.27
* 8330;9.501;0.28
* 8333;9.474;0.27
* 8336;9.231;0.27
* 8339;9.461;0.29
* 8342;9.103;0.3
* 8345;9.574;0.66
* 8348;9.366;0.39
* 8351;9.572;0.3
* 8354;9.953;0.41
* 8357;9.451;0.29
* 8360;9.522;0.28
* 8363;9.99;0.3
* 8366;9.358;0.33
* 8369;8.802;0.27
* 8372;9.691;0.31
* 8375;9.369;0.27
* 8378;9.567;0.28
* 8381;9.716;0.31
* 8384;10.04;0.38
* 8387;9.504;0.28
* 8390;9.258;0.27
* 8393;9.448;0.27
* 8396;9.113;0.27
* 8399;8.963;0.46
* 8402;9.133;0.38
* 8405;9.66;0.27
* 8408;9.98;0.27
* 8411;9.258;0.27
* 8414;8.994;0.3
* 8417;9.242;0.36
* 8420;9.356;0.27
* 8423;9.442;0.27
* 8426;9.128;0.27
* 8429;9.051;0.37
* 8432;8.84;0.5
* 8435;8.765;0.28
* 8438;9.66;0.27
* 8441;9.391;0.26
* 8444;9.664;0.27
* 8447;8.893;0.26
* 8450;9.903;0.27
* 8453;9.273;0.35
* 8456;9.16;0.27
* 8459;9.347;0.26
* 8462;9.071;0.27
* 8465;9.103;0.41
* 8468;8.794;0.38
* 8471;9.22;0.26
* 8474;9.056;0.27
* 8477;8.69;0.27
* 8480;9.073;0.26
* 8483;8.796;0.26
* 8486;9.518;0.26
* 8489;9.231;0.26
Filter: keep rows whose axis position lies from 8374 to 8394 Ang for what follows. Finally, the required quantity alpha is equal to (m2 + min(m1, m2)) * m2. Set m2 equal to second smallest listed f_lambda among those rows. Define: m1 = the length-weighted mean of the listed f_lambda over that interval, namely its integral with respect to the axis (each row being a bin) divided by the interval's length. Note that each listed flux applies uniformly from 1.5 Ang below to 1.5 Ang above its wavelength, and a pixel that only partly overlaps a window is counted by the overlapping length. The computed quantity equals 176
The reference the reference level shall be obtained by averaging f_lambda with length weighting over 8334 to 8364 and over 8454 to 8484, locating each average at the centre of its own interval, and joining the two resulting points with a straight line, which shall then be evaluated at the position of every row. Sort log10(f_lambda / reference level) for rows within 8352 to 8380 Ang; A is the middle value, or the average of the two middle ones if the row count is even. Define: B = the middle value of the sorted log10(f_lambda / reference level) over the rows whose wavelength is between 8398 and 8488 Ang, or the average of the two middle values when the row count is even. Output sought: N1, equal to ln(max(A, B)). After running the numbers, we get -6.04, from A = 0.0024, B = 0.002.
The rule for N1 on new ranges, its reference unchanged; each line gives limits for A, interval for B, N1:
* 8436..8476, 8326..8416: -4.82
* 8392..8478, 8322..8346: -6.34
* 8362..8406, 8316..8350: -5.30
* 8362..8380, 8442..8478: -5.85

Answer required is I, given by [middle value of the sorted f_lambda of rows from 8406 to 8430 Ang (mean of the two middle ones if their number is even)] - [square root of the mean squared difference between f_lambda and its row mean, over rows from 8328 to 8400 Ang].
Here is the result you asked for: 8.96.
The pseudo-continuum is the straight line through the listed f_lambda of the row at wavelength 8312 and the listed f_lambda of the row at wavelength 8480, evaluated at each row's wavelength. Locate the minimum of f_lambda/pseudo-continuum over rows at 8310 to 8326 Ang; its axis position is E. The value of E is 8318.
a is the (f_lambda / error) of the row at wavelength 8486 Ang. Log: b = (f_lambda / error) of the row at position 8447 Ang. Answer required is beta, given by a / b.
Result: 1.07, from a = 37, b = 34.2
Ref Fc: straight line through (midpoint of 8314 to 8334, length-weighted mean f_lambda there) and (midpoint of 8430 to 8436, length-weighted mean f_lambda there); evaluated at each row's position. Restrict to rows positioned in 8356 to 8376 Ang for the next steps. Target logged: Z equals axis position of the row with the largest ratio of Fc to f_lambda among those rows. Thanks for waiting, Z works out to 8369 Ang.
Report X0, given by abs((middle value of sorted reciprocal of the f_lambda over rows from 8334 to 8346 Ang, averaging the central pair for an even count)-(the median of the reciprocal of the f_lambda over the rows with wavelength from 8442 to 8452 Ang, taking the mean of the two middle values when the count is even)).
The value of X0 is 0.004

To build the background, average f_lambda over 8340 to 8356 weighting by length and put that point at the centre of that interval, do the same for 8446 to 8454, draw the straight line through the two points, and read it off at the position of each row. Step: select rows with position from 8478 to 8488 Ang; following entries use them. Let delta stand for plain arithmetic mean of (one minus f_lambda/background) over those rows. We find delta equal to 0.024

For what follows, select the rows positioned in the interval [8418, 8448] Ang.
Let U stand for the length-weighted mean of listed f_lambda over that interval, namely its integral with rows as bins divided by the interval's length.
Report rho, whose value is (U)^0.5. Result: 3.04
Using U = 9.22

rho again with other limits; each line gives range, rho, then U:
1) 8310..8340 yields 3.06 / 9.37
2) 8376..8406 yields 3.07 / 9.44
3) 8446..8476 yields 3.03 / 9.18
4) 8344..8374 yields 3.09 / 9.52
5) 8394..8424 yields 3.05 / 9.31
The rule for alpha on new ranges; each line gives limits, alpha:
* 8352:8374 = 175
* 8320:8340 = 174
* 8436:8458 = 168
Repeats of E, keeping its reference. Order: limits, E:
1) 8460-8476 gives 8468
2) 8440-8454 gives 8447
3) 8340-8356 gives 8342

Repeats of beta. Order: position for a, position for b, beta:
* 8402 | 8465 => 1.08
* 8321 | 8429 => 1.28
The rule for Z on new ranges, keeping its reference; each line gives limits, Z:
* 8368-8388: 8369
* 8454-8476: 8468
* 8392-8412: 8399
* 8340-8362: 8342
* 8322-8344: 8342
